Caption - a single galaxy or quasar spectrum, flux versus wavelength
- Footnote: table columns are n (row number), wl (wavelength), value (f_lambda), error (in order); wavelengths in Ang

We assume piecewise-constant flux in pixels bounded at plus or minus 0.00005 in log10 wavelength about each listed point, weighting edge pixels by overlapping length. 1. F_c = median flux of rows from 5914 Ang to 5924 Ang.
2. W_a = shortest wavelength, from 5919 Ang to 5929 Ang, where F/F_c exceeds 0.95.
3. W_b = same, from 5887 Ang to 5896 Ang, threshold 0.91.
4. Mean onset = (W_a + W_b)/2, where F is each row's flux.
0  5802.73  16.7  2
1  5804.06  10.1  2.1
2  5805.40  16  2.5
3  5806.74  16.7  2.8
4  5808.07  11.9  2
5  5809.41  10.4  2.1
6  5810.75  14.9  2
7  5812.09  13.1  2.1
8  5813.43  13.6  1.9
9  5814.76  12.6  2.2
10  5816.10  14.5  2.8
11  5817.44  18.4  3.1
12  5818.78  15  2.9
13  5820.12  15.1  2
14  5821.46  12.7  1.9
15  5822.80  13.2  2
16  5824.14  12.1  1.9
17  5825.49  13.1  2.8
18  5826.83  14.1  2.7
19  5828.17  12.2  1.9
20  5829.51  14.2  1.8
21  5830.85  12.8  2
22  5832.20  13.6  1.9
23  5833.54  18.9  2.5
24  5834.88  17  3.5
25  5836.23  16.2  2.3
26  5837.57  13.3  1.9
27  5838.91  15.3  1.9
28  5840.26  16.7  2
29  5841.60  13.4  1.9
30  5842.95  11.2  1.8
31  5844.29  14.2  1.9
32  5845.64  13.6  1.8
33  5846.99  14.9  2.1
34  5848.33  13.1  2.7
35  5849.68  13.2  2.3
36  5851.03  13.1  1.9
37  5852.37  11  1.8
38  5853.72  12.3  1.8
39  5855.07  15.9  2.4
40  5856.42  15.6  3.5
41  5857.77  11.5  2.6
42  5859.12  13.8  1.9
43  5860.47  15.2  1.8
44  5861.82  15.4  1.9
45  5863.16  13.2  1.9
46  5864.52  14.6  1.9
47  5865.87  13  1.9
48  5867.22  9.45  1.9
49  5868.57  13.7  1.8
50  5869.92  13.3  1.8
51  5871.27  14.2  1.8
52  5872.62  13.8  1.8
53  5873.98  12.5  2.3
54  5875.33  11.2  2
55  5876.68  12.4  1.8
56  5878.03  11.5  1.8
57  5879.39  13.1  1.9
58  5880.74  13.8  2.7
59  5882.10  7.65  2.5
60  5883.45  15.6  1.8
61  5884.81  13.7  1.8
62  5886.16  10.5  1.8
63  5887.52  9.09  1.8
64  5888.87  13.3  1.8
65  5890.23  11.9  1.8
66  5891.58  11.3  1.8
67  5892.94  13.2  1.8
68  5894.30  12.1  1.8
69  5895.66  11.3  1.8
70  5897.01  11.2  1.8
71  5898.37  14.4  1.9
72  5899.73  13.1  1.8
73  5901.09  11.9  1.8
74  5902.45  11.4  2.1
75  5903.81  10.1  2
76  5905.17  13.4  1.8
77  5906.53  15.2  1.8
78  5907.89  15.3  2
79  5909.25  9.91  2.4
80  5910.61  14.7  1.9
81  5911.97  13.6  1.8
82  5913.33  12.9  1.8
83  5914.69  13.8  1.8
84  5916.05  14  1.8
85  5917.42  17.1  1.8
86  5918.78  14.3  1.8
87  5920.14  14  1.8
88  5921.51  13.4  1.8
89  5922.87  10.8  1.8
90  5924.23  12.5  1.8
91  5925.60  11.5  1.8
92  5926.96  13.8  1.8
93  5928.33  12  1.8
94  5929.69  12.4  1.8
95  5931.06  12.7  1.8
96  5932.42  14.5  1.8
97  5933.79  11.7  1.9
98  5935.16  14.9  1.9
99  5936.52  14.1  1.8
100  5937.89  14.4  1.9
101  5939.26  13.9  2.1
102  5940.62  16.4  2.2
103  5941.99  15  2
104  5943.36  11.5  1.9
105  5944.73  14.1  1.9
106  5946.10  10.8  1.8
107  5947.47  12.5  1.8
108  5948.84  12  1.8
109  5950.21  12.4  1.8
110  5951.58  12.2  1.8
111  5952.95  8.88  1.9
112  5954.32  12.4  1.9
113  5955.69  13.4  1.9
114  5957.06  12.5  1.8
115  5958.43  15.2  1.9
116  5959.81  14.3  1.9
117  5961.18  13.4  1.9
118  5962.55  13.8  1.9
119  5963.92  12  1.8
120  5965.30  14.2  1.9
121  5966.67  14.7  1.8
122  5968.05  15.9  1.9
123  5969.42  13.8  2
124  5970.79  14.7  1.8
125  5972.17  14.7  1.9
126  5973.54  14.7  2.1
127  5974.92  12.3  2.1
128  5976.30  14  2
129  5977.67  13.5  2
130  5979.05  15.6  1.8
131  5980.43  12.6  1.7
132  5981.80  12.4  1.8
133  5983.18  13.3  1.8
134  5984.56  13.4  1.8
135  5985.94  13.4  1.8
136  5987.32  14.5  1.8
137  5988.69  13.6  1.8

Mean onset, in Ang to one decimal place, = 5904.5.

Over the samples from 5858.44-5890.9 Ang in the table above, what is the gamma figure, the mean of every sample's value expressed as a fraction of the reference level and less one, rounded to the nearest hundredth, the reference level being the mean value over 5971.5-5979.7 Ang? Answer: -0.10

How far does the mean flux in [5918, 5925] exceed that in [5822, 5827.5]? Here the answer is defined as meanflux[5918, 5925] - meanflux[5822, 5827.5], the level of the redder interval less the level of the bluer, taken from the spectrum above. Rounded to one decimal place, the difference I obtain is -0.1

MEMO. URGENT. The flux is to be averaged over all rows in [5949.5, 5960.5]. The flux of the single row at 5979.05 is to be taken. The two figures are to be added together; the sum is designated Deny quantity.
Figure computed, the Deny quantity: 28.3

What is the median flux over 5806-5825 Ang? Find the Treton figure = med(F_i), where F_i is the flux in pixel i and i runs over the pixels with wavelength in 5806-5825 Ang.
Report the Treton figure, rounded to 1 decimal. 13.4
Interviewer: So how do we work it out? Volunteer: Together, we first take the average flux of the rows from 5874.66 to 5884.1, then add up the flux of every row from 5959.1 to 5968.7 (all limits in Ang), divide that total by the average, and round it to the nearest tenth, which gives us 8.1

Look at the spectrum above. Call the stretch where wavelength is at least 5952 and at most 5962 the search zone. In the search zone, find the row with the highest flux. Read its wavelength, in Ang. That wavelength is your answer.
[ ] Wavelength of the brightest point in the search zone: 5958.43 Ang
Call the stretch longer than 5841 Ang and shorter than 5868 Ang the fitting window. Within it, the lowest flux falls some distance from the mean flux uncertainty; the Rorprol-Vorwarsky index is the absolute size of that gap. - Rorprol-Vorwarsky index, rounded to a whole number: 7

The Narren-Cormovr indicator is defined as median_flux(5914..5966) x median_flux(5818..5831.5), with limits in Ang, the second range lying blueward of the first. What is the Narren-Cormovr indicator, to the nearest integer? 176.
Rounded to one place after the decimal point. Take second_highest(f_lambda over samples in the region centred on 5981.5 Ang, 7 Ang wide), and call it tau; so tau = 13.4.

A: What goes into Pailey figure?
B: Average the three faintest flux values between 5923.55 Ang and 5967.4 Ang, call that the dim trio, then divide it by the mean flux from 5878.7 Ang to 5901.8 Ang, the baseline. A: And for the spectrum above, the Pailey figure 0.85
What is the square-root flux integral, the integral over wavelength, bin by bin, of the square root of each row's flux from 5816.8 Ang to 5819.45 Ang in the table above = 11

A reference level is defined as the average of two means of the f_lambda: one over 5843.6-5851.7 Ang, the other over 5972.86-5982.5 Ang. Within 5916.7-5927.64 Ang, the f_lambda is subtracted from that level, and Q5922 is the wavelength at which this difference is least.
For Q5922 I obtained 5917.42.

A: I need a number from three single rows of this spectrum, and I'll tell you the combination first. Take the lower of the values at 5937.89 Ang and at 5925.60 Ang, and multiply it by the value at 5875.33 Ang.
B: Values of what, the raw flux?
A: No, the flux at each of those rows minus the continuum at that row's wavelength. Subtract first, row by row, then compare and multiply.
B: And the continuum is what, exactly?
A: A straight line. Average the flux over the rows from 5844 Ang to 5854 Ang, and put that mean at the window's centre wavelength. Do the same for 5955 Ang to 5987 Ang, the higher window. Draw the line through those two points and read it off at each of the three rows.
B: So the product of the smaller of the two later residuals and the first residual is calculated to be 4.4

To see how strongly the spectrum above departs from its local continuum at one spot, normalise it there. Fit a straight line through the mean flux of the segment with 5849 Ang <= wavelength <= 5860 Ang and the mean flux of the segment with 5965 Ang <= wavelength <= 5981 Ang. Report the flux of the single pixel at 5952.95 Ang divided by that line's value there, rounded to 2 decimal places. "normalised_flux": 0.63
